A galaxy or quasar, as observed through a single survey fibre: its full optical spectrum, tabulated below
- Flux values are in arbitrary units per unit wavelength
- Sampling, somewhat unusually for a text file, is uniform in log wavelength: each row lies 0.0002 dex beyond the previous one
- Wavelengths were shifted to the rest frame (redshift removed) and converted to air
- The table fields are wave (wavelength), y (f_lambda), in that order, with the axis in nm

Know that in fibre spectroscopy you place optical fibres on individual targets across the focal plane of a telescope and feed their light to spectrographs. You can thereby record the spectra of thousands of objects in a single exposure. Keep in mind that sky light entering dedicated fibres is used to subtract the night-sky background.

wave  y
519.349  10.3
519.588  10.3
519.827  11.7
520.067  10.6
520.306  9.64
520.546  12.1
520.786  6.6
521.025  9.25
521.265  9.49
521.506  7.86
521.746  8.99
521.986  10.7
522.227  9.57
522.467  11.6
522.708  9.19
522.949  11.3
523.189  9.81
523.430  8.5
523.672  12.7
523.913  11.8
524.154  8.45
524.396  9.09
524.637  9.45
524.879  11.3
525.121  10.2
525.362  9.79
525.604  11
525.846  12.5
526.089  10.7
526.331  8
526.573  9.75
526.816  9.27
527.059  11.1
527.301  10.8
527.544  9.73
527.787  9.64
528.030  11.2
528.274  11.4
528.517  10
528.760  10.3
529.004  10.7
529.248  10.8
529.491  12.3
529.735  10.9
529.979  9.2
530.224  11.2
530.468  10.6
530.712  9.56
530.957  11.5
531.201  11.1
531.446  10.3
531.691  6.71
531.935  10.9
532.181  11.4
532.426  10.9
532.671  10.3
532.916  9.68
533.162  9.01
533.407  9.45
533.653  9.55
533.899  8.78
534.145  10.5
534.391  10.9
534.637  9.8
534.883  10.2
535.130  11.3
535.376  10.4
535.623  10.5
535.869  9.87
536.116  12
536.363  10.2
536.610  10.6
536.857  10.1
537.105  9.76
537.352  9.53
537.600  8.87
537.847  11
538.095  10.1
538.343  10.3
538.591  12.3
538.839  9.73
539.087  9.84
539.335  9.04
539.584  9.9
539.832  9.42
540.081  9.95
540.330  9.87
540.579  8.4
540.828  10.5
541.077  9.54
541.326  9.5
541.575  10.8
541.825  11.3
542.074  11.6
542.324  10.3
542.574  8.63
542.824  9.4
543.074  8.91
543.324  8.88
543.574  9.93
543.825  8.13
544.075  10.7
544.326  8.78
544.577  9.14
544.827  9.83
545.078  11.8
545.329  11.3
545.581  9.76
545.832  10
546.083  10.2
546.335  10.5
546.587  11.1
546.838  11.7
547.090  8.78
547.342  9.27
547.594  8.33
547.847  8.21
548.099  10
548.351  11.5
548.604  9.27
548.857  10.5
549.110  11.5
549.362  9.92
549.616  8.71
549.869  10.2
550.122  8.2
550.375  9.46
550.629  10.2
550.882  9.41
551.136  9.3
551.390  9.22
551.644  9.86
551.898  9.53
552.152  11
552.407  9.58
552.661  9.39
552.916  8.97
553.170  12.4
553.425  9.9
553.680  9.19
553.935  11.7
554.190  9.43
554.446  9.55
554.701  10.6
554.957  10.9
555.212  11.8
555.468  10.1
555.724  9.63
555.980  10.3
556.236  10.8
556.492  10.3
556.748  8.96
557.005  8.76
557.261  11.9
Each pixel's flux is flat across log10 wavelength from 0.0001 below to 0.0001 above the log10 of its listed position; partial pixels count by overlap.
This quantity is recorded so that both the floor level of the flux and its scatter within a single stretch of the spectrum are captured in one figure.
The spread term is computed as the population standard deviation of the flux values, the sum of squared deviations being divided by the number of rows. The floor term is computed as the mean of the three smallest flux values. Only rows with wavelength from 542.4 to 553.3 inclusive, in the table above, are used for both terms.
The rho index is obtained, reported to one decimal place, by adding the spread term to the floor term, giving 9.2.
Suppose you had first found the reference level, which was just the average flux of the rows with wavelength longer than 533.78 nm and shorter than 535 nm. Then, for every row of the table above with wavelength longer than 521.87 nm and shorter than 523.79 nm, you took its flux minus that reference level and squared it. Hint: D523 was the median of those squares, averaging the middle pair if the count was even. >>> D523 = 1.2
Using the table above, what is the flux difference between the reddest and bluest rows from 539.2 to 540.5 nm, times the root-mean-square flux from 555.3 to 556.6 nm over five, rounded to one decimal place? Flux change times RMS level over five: 1.7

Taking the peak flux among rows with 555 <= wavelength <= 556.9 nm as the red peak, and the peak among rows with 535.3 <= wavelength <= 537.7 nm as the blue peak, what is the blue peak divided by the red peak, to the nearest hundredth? 1.02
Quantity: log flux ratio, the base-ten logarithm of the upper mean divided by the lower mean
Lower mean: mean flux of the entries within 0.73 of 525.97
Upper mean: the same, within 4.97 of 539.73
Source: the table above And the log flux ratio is -0.013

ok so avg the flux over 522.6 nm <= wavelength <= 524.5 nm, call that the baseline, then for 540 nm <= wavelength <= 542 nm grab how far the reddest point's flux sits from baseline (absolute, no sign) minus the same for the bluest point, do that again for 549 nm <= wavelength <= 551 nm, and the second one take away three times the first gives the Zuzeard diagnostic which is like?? -4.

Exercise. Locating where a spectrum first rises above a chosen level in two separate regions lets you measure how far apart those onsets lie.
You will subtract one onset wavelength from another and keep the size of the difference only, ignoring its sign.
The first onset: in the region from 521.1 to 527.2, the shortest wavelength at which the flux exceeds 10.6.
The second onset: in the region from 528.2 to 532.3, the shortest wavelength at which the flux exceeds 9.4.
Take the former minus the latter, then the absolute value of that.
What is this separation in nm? 6.29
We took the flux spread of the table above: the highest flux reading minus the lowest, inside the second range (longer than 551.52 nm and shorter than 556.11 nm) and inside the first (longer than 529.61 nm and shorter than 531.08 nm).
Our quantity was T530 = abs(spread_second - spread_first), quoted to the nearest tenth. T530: 1.1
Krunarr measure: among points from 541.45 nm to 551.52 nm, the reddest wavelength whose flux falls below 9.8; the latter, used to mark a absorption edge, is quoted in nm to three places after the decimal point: 551.390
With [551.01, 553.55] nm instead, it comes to 552.916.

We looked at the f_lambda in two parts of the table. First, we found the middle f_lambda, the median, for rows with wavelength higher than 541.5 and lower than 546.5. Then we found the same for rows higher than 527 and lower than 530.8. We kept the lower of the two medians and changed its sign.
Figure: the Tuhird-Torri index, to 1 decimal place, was -10.0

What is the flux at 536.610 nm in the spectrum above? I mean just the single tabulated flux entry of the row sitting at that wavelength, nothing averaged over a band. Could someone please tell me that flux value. 10.6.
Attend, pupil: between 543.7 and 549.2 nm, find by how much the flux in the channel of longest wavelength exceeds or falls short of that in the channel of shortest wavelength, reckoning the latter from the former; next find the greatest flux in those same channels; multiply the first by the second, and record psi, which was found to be 40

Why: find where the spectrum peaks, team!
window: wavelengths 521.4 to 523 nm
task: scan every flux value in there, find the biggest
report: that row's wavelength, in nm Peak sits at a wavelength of 522.467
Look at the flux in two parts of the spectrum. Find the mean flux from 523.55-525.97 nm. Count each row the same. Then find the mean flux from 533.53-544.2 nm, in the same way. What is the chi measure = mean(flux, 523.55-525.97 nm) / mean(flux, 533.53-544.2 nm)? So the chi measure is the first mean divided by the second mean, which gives 1.06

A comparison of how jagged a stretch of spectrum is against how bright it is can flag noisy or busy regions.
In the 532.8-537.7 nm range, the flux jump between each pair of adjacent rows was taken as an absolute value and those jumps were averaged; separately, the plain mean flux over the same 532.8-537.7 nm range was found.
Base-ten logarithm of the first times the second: 0.88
